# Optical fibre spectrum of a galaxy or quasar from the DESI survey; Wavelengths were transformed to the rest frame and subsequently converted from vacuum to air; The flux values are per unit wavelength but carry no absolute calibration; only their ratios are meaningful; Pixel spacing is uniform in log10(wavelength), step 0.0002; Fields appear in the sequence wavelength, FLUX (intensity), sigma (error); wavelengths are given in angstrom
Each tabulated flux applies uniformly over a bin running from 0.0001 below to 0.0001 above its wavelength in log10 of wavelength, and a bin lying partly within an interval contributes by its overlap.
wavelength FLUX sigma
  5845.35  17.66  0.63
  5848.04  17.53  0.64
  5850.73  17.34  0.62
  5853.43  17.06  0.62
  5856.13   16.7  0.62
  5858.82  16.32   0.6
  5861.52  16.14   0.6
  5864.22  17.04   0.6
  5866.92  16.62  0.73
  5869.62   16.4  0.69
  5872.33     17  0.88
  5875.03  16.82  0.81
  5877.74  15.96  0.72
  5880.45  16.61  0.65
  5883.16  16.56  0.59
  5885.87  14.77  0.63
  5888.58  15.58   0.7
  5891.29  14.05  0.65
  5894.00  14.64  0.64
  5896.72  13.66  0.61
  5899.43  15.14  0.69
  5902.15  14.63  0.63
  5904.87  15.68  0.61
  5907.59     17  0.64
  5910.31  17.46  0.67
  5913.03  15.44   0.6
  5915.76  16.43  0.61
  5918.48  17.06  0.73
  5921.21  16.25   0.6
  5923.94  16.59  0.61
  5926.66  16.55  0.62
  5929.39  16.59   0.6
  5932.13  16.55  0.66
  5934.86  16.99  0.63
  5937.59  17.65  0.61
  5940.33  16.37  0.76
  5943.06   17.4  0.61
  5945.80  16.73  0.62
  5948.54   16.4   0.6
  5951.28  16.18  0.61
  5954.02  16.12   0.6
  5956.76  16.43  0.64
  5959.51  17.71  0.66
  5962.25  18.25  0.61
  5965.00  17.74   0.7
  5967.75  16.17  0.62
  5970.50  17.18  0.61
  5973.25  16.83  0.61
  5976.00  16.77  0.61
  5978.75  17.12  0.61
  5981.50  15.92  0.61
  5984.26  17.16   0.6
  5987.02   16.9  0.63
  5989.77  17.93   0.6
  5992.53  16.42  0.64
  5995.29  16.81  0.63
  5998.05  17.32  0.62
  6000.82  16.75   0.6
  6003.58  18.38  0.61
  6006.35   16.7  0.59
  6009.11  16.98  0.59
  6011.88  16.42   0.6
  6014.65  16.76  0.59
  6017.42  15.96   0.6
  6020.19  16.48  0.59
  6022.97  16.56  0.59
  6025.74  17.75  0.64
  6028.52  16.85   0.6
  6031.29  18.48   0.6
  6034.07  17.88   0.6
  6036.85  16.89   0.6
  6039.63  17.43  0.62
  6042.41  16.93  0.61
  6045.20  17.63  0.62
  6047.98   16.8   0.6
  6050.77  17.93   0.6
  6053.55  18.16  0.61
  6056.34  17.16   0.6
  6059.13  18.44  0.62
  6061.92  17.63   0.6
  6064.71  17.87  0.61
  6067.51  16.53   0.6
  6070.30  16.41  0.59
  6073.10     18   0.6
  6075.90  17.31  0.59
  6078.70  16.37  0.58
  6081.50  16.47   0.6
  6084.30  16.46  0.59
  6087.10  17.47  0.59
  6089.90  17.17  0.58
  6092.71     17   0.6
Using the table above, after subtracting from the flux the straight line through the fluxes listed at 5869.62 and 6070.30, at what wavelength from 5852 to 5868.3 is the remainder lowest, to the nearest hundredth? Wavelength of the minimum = 5861.52 angstrom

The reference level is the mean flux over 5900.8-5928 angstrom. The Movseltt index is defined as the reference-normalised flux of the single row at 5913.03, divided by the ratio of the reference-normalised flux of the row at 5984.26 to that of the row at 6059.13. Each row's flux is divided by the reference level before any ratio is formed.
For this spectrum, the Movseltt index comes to 1.02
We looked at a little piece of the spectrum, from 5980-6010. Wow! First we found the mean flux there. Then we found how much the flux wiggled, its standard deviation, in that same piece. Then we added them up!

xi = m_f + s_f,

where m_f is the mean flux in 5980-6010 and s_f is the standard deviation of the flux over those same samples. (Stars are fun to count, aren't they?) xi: 17.7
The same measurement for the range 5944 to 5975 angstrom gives 17.6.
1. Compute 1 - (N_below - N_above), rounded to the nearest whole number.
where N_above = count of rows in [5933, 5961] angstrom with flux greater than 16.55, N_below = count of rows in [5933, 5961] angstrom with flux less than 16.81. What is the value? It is 0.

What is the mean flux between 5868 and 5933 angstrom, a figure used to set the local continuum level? 16.0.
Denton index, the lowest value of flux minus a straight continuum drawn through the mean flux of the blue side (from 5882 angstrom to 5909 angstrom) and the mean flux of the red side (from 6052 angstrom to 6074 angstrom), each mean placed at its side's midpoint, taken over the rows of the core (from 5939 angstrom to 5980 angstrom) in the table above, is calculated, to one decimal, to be 0.0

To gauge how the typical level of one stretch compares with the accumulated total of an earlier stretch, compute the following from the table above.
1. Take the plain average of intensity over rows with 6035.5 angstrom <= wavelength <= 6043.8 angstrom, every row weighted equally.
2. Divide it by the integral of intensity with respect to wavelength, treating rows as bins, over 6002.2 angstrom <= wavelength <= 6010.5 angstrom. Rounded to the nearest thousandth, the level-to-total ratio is 0.119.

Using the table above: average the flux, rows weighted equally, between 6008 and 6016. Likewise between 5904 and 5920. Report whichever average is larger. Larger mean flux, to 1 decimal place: 16.7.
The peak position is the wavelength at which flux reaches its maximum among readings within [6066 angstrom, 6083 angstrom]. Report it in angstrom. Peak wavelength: 6073.10 angstrom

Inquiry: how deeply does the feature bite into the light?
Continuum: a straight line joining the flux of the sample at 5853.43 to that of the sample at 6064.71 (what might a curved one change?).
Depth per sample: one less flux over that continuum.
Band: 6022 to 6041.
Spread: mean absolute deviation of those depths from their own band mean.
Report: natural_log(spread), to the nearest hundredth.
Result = -3.48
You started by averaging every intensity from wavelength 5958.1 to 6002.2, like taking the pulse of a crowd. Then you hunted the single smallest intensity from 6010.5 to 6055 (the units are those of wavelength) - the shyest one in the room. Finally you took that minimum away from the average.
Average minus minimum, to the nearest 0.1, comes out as 1.1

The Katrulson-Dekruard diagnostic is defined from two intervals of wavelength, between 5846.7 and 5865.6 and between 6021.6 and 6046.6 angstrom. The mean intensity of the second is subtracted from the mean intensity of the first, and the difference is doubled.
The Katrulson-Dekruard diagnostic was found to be -1.0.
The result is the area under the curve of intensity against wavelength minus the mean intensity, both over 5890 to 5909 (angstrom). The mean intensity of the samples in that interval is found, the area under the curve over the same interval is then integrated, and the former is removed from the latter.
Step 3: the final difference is 270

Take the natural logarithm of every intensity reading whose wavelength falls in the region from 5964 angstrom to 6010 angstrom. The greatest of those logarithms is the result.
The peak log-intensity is 2.91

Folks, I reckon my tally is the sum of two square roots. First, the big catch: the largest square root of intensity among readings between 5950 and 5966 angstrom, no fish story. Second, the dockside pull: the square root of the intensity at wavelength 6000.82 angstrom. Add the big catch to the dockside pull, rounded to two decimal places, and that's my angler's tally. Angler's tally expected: 8.36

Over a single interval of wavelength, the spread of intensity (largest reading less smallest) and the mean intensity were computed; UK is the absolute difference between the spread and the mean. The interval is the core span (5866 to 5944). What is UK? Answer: 12.2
